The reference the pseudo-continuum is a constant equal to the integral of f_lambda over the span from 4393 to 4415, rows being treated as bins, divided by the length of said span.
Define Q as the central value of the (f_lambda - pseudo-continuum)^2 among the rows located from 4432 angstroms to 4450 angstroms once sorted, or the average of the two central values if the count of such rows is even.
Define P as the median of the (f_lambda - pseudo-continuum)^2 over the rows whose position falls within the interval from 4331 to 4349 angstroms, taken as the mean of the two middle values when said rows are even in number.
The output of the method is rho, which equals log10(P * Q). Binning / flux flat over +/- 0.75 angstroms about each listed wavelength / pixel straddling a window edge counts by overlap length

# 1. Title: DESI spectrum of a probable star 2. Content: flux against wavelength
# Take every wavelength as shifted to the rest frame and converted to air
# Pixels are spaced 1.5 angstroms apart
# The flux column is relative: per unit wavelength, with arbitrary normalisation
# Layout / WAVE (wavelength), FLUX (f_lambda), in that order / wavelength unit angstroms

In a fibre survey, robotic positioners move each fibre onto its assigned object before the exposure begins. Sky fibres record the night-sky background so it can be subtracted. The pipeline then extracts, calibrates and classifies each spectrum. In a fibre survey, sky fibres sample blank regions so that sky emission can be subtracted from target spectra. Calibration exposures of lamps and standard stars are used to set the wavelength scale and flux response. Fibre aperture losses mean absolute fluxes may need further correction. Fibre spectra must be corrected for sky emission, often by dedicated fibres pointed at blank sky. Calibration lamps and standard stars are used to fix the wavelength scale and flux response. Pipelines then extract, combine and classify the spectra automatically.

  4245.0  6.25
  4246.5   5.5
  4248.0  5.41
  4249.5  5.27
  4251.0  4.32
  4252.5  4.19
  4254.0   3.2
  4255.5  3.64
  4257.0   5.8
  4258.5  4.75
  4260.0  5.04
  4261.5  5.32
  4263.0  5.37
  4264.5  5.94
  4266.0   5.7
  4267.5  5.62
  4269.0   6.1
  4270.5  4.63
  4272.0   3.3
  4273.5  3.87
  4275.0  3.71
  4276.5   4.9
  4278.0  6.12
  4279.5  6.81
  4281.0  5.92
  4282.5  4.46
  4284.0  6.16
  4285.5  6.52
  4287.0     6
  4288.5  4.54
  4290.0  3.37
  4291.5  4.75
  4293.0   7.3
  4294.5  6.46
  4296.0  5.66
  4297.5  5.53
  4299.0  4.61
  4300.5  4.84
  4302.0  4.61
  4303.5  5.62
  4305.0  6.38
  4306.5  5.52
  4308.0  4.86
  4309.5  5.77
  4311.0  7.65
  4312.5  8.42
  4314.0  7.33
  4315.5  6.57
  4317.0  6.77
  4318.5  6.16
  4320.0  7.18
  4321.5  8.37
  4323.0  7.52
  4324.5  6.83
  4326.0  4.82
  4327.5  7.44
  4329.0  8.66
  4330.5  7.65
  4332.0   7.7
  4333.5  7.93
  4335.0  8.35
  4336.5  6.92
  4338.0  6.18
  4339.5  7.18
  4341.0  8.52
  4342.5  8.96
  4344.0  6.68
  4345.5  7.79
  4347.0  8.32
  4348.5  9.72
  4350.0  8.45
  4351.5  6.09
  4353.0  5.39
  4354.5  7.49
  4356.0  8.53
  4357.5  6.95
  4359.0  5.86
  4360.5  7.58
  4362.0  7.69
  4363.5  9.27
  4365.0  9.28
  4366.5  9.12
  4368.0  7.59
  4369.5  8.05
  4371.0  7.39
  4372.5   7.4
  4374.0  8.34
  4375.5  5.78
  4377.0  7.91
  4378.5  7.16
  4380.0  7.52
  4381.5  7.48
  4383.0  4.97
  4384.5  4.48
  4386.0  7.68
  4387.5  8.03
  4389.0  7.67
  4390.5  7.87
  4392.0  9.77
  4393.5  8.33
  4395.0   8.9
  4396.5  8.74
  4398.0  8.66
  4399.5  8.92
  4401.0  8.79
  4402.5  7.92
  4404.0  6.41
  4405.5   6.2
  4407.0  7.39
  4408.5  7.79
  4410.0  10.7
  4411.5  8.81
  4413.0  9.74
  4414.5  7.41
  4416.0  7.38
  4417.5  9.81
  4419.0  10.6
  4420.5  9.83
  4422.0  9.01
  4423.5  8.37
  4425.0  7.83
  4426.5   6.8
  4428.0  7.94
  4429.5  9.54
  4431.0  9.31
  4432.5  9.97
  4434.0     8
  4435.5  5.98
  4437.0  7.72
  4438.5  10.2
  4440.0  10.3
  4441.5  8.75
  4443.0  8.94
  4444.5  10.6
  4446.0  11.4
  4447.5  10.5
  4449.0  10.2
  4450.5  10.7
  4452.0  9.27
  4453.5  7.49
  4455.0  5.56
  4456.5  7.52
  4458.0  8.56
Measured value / 0.1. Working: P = 0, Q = 4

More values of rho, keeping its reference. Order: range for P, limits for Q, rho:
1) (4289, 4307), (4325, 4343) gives 0.5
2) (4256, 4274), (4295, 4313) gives 1.8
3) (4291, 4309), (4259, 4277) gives 1.9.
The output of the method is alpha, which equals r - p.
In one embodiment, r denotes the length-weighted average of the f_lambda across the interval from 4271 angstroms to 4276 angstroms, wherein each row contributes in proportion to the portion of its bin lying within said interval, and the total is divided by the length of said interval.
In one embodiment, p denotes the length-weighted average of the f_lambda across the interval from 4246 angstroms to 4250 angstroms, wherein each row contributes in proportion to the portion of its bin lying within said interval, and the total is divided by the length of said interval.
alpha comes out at -1.7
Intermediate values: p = 5.4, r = 3.7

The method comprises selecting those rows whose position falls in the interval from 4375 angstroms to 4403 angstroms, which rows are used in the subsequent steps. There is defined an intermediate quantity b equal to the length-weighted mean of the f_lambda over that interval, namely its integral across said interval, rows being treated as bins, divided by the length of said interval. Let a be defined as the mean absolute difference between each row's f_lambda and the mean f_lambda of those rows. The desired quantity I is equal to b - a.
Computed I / 6.8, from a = 0.95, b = 7.7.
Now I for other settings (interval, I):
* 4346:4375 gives 6.9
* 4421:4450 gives 7.9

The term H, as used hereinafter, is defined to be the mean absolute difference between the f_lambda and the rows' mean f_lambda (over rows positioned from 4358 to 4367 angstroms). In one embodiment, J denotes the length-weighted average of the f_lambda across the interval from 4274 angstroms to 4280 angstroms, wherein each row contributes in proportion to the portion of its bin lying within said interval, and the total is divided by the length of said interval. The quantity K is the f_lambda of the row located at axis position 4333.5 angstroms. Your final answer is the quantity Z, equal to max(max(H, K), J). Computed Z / 7.9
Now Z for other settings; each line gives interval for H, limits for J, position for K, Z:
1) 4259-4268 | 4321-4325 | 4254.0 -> 7.6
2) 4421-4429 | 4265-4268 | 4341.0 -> 8.5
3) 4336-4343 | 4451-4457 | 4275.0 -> 7.6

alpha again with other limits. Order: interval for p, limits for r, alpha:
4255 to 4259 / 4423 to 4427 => 2.9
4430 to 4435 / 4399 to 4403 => -0.4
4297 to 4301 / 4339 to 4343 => 3.3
